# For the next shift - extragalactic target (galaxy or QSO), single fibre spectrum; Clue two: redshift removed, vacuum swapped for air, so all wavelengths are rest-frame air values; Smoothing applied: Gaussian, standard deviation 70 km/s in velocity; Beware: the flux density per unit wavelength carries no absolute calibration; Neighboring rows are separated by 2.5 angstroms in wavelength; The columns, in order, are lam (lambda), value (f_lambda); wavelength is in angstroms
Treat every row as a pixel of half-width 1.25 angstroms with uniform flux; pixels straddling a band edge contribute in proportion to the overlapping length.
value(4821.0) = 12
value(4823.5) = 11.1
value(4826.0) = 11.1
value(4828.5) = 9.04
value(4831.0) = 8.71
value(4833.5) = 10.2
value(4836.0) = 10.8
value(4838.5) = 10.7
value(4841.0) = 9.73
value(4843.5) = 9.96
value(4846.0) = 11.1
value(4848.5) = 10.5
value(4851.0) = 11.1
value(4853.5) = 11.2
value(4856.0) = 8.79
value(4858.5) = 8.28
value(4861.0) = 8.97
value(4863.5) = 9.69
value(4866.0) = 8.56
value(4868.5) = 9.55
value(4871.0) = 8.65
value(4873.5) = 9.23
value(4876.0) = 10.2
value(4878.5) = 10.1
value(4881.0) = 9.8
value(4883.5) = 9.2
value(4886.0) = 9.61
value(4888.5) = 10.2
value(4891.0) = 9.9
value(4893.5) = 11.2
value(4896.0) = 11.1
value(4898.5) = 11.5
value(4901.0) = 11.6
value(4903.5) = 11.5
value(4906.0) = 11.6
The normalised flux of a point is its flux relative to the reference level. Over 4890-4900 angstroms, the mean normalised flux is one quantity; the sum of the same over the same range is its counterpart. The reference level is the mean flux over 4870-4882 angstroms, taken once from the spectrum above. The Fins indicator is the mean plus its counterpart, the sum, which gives 5.7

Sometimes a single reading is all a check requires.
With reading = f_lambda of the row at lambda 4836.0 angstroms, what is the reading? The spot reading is 10.8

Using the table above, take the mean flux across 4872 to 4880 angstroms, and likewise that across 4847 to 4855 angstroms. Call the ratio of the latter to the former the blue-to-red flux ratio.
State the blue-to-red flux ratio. 1.11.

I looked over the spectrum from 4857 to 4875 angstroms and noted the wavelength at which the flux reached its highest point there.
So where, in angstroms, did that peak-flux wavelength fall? 4863.5 angstroms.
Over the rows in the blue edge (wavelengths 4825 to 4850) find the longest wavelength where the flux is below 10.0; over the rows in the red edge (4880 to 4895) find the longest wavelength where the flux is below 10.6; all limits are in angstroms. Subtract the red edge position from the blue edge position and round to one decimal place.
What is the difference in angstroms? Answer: -47.5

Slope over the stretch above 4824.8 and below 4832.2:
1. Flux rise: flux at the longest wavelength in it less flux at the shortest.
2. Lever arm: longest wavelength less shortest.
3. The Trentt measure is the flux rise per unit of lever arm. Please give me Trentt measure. -0.5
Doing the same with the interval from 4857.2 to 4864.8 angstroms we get 0.3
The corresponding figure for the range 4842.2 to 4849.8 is 0.1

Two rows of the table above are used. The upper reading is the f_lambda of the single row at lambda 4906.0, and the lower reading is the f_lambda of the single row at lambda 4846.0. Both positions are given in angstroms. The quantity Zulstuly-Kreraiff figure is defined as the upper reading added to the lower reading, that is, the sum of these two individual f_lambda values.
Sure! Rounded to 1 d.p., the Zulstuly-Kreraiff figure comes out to 22.7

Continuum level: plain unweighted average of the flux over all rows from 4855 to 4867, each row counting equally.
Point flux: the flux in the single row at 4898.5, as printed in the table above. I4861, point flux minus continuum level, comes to 2.6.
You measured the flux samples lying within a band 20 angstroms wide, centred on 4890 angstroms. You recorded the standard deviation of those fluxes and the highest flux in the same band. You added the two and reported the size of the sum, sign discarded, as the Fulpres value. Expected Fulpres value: 12.3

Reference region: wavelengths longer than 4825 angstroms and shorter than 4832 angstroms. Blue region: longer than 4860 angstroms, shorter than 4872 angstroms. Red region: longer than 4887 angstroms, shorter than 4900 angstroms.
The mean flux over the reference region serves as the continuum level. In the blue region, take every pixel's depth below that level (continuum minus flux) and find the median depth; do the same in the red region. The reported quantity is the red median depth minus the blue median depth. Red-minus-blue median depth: -2.1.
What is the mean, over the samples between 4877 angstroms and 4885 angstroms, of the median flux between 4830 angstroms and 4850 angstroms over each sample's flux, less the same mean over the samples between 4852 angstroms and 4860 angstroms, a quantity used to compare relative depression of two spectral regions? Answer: -0.05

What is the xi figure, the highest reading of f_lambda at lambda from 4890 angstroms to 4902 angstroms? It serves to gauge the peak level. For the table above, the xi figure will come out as 11.6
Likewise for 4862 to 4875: 9.69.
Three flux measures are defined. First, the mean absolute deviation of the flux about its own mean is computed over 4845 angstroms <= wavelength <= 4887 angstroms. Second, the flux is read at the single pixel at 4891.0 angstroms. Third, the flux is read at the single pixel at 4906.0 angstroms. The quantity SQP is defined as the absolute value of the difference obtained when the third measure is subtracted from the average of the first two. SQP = 6.28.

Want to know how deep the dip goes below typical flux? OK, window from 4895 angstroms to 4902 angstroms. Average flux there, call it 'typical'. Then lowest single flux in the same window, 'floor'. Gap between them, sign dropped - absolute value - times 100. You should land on 30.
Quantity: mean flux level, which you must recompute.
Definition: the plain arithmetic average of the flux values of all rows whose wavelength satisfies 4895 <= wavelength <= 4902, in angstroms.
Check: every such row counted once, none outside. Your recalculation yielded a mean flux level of 11.4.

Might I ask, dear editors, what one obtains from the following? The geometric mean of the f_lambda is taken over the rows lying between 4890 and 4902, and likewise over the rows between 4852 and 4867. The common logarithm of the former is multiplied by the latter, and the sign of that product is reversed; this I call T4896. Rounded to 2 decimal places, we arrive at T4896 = -9.60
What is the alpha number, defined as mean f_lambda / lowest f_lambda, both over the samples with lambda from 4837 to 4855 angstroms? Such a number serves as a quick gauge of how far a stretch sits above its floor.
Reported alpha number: 1.09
